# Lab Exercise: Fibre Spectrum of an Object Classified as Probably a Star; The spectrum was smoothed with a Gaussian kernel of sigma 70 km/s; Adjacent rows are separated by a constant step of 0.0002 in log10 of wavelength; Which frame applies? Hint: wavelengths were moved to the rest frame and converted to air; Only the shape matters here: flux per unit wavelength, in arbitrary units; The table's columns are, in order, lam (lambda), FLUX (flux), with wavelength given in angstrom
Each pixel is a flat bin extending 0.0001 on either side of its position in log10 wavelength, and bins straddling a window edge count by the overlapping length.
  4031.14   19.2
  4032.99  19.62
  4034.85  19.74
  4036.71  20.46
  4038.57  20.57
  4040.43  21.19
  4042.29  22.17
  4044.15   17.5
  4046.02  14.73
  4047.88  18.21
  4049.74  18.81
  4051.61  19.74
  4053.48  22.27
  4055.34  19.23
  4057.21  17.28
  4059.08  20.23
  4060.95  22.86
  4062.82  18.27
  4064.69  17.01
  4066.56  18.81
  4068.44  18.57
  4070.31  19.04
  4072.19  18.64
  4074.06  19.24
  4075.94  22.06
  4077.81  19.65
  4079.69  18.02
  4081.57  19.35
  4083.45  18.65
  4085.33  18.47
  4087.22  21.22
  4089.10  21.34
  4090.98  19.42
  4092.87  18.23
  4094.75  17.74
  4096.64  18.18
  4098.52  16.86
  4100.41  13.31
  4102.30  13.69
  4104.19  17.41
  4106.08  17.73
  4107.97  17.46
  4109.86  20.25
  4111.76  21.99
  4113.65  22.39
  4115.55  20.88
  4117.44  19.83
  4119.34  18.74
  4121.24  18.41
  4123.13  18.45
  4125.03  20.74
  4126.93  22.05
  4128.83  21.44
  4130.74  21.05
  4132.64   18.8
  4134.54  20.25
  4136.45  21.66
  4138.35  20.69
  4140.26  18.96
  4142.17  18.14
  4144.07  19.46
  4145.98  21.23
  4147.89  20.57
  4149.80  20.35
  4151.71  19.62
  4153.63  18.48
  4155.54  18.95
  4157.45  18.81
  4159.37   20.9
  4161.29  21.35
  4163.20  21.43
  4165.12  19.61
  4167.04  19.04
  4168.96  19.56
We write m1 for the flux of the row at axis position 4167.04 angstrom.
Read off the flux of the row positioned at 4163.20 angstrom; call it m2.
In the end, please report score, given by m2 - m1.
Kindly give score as 2.4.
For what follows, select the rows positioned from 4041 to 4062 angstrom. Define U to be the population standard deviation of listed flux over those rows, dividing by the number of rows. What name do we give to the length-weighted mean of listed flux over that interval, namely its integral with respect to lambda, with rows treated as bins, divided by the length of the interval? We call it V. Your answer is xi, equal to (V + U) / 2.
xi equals 10.9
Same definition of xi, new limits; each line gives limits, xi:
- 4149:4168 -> 10.4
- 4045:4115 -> 10.5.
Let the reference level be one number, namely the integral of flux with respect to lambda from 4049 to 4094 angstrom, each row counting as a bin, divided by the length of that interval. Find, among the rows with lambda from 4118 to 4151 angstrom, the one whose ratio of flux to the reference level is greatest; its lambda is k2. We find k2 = 4126.93 angstrom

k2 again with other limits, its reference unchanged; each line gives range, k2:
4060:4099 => 4060.95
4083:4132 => 4113.65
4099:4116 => 4113.65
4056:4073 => 4060.95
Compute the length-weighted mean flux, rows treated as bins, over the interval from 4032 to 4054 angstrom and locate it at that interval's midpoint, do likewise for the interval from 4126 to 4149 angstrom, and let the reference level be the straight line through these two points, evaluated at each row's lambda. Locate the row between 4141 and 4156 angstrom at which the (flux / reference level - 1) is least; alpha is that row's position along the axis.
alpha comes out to 4142.17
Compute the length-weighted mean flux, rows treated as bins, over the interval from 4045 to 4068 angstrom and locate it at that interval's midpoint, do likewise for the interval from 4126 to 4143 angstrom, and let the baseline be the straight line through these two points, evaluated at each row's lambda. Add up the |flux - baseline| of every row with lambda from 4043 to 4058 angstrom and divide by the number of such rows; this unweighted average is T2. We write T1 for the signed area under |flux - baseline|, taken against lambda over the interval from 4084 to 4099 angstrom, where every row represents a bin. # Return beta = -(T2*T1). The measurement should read -33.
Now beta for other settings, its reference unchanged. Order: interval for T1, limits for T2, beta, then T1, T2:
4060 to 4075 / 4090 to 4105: -44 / 15.6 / 2.82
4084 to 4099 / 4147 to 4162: -22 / 22.0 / 0.98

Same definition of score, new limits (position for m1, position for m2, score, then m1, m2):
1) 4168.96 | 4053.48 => 2.7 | 19.56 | 22.27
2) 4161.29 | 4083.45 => -2.7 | 21.35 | 18.65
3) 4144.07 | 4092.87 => -1.2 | 19.46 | 18.23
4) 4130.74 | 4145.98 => 0.2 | 21.05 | 21.23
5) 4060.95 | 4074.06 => -3.6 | 22.86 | 19.24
